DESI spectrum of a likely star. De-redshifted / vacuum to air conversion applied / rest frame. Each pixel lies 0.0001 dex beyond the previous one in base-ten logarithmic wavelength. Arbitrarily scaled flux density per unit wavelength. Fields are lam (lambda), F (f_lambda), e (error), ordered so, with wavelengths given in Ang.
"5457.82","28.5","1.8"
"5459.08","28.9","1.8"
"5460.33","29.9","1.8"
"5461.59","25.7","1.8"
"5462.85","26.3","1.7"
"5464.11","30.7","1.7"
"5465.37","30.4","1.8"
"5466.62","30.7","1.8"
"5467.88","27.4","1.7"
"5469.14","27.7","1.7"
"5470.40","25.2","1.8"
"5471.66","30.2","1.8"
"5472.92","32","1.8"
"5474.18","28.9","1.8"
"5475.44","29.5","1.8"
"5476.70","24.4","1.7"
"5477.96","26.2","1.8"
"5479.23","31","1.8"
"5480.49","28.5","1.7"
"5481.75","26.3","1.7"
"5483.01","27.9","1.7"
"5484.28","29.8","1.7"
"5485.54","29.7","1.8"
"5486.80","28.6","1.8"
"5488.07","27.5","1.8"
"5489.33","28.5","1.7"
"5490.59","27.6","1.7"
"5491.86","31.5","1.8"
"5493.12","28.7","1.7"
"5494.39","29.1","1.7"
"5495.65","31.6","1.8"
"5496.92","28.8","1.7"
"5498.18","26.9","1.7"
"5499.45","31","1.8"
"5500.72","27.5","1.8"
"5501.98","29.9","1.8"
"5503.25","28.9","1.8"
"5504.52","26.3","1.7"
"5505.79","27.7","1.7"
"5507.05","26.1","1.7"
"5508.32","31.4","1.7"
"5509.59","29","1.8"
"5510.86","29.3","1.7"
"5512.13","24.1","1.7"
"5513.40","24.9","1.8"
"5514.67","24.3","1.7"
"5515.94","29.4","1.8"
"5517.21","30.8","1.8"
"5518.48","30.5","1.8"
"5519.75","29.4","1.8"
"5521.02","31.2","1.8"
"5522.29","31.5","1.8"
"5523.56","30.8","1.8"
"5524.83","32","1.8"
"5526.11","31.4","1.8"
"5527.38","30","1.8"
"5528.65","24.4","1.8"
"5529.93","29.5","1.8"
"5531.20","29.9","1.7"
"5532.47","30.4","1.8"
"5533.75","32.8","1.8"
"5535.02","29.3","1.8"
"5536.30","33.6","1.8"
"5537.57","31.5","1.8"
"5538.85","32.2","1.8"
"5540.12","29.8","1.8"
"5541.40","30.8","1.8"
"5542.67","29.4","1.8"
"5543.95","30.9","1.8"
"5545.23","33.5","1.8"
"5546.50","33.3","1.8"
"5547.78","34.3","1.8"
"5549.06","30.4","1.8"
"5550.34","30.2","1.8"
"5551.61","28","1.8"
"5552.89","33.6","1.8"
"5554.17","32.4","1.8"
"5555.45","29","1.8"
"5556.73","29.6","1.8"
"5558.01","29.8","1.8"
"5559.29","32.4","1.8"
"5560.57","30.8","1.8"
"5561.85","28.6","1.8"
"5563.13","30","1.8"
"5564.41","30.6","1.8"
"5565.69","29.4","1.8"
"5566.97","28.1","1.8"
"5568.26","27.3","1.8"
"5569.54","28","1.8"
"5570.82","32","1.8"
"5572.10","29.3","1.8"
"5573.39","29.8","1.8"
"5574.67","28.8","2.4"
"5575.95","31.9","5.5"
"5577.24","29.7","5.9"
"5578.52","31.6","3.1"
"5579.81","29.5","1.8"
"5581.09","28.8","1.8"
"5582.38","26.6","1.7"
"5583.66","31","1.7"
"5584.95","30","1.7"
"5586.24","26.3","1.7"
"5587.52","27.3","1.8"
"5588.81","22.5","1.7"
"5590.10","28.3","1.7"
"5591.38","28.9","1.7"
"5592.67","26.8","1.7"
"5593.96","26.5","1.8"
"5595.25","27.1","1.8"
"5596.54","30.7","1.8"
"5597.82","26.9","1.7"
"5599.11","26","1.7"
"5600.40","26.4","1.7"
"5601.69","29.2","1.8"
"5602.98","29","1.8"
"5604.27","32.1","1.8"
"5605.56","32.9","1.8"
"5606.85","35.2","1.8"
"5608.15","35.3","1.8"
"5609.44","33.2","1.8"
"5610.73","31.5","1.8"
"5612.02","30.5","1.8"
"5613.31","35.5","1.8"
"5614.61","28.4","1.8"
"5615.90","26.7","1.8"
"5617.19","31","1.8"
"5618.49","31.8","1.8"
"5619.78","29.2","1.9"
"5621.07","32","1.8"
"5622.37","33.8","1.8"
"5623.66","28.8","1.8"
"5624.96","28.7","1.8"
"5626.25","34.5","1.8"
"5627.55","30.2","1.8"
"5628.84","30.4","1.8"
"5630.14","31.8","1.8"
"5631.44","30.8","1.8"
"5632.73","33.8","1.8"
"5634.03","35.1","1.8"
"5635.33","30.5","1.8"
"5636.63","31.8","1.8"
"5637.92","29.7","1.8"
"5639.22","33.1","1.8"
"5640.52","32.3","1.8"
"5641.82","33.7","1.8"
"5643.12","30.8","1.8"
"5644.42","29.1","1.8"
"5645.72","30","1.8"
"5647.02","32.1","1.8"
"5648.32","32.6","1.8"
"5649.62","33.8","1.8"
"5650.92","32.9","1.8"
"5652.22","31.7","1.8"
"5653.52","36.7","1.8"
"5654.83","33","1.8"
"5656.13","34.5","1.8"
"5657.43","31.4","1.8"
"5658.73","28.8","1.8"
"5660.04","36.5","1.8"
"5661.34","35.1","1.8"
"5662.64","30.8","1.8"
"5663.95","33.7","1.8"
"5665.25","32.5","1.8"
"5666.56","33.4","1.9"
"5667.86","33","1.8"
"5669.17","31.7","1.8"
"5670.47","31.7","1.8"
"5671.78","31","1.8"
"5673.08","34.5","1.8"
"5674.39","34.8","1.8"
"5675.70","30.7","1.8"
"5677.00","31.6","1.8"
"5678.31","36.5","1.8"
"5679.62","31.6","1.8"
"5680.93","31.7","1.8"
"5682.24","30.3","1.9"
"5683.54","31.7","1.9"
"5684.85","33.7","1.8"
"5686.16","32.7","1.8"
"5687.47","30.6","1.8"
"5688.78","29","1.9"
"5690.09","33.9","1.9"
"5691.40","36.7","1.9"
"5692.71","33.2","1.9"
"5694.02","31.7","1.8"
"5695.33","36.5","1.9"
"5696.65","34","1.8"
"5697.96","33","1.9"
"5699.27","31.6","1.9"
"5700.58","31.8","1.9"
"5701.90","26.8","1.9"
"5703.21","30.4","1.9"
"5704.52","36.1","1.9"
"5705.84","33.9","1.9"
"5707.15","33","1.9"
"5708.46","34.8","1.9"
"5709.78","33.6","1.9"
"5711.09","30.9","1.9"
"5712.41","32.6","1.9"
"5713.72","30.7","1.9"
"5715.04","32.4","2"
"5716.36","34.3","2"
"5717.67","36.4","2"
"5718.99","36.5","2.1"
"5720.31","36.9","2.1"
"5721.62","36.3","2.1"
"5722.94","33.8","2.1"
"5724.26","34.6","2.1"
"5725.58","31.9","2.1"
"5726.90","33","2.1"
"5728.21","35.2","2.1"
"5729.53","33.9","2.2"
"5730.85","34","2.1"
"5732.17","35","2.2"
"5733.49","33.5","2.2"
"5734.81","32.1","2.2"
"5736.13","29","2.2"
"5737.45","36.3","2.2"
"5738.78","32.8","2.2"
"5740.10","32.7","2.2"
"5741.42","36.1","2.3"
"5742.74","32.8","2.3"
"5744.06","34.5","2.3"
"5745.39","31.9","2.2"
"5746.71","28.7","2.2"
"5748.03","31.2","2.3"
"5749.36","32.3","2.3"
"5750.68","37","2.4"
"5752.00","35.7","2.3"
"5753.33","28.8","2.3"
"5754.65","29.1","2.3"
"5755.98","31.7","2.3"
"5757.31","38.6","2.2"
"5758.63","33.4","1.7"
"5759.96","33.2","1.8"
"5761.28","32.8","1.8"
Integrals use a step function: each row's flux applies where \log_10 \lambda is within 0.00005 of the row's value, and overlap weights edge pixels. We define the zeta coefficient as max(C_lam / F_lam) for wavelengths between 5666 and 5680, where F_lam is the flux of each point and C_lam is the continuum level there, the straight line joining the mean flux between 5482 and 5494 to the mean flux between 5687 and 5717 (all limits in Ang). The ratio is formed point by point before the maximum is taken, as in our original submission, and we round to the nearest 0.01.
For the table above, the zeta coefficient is 1.05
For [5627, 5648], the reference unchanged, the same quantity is 1.09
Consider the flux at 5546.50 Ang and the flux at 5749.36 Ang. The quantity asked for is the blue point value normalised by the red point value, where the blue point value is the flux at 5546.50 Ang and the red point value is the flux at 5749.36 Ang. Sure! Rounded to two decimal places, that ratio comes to 1.03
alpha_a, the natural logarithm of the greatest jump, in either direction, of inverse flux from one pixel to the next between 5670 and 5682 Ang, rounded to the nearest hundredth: -5.46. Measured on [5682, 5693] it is -5.30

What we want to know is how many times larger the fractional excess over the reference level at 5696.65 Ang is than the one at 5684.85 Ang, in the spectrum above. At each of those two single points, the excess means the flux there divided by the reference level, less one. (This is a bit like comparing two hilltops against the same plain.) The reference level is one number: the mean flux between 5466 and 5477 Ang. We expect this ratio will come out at 1.1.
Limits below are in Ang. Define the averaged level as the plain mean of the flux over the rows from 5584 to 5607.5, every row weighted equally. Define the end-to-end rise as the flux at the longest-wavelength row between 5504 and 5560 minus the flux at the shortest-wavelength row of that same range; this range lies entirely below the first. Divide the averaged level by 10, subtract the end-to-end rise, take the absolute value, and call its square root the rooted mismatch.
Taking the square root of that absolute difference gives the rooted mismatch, 1.8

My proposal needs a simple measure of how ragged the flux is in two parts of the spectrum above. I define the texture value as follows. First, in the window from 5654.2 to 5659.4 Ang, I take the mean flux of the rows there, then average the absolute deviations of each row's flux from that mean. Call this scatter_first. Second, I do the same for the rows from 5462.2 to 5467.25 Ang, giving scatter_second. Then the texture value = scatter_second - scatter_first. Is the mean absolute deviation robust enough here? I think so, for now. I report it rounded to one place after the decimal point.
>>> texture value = -0.2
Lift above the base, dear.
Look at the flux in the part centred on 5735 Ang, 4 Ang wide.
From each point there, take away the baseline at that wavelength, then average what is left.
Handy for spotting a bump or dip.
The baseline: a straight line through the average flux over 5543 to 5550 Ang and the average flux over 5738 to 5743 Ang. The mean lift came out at -2.0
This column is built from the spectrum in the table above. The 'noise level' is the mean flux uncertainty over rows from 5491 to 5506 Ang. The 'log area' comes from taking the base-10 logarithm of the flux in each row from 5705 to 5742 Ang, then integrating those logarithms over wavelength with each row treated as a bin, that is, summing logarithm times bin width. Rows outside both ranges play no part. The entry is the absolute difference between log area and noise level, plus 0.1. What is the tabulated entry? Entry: 55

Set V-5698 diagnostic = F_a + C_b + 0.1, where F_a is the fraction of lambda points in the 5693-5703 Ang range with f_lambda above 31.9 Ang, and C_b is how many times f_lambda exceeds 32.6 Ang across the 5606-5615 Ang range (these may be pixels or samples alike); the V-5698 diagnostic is 4.5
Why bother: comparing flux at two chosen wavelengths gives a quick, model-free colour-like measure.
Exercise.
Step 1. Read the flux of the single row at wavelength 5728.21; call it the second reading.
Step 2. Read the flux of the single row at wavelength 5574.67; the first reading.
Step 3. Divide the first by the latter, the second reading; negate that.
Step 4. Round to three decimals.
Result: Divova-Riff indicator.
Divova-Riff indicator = -0.818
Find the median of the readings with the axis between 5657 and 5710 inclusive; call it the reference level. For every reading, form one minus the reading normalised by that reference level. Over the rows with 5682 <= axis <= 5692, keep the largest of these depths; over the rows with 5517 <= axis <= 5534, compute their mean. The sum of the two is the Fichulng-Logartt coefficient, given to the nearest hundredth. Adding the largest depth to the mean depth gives 0.19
